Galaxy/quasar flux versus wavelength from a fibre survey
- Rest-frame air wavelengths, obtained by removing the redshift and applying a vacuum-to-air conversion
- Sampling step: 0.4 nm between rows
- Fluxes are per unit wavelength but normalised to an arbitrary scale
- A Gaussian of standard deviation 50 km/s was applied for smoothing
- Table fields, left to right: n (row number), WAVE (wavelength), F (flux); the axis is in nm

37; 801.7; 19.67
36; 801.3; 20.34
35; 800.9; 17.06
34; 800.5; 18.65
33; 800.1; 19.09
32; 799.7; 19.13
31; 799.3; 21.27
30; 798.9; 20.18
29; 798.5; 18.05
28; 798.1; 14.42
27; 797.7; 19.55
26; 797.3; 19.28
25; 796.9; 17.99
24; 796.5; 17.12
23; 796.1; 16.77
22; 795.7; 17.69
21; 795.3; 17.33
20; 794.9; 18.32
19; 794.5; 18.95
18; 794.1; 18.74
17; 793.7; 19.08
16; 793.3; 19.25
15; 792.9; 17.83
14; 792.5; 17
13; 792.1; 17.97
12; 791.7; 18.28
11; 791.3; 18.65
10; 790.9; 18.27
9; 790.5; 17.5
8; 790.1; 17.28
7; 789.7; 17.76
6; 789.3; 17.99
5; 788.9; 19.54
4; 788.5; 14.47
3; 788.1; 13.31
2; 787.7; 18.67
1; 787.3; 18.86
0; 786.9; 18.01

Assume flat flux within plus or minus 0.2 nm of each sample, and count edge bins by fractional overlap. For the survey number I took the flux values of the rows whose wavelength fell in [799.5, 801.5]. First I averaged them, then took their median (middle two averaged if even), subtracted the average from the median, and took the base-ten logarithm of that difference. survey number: -0.63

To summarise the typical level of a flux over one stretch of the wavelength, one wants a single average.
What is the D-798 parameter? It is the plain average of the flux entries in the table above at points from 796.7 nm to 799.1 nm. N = 18.2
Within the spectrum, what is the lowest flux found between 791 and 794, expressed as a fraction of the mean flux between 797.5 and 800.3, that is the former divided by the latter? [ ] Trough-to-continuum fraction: 0.90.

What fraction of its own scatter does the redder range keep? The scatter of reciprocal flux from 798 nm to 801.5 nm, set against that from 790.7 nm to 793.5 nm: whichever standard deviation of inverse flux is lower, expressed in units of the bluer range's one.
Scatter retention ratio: 1.00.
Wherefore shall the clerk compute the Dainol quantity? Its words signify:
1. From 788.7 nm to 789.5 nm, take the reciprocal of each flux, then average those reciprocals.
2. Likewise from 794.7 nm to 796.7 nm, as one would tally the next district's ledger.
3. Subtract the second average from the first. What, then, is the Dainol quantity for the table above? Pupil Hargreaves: -0.004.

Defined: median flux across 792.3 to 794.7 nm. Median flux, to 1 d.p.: 18.8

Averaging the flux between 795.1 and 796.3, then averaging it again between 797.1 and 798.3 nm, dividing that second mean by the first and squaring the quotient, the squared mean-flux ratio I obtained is 1.06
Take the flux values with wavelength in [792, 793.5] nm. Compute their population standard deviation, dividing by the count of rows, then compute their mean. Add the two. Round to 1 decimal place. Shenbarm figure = 18.8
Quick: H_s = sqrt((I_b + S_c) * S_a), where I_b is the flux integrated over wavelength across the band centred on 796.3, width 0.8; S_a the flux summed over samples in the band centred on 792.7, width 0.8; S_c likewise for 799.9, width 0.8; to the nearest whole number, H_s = 42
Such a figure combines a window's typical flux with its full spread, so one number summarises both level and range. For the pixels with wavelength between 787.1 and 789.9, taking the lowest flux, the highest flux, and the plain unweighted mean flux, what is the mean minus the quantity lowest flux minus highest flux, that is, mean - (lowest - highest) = 23.5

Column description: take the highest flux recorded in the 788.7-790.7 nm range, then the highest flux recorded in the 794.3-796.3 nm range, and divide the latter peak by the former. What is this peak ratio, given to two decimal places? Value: 0.97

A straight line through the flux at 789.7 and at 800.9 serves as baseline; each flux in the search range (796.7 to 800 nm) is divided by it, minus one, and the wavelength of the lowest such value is 798.1 nm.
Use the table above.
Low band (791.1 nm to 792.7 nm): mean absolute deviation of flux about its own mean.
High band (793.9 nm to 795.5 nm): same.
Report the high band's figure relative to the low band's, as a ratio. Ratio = 1.0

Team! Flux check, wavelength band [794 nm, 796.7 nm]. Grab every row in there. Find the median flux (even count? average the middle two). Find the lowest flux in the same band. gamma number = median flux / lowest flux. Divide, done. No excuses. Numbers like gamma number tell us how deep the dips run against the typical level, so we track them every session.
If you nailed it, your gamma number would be 1.05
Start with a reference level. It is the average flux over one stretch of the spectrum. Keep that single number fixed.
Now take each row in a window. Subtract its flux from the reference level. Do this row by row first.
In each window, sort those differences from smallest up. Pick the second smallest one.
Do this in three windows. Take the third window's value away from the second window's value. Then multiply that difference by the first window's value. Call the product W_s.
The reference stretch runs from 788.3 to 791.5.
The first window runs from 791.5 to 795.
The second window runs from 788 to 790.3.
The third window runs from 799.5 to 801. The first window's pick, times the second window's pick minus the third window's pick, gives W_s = -1.5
